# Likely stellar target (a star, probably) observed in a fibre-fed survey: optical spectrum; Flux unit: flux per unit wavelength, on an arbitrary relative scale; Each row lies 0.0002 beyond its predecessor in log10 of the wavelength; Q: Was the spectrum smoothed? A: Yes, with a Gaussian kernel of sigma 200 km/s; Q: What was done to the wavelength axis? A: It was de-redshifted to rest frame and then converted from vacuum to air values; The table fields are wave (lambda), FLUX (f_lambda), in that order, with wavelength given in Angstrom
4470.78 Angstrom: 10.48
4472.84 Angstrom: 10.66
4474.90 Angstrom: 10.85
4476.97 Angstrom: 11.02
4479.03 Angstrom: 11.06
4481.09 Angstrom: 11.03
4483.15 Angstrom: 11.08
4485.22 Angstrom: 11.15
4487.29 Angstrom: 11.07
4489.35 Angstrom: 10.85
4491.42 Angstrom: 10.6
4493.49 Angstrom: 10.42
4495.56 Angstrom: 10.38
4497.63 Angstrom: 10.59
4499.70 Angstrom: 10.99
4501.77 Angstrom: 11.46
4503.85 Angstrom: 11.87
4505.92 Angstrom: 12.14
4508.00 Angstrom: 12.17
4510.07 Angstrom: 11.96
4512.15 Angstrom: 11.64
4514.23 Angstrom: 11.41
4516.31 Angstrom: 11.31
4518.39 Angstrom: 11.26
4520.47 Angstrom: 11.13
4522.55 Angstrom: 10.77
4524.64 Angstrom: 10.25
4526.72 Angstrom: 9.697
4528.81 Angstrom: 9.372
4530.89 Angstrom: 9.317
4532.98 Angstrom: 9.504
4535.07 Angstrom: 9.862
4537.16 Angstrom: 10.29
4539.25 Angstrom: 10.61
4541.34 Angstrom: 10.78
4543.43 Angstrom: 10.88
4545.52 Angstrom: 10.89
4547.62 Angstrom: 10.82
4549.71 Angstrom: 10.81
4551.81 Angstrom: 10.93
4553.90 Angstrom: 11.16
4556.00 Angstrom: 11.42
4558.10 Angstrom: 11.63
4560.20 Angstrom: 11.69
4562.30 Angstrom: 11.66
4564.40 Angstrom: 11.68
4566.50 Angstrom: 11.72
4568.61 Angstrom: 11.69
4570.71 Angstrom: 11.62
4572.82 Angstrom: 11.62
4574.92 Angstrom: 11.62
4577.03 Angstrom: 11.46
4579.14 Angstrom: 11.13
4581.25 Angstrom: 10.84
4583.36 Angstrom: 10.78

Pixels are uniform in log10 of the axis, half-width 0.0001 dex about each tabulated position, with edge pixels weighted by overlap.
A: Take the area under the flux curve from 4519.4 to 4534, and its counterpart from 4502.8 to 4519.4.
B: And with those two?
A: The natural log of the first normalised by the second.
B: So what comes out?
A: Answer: -0.3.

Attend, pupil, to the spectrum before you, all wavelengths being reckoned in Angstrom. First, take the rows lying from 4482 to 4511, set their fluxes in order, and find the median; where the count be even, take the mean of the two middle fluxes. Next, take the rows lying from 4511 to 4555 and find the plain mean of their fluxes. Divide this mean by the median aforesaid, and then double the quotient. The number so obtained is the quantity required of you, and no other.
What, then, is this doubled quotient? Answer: 1.92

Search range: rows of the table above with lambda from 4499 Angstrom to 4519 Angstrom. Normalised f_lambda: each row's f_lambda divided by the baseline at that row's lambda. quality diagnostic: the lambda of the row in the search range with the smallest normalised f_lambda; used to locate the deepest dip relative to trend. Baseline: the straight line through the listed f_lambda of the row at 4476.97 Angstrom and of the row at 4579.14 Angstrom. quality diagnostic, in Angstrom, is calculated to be 4499.70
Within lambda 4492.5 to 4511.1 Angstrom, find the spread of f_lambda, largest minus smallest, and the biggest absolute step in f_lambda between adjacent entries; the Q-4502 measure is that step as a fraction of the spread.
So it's 0.26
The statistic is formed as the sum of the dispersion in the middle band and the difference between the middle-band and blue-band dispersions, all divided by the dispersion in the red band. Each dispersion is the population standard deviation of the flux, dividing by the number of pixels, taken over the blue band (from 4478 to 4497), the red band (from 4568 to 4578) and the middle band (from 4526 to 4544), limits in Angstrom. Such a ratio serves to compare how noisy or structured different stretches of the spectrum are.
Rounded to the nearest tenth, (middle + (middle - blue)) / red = 11.5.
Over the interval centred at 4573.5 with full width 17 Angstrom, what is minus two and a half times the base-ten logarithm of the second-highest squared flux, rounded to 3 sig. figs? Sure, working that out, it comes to -5.34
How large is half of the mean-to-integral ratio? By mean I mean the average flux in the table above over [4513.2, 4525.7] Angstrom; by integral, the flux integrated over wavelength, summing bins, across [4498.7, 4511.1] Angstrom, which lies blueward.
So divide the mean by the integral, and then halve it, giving 0.038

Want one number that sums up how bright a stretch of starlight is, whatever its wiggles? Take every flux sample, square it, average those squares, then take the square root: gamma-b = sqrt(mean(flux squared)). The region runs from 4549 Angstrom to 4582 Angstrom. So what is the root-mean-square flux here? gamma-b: 11.4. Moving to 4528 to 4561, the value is 10.6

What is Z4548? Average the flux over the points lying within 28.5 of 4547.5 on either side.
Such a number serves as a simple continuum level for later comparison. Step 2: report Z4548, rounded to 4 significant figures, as 10.87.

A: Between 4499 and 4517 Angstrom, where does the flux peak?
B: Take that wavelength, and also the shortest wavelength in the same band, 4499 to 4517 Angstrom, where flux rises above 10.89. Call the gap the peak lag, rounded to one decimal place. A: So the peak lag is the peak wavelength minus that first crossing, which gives 8.3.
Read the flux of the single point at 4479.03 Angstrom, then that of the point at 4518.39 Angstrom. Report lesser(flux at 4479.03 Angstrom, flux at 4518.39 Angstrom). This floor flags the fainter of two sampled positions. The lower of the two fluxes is 11.1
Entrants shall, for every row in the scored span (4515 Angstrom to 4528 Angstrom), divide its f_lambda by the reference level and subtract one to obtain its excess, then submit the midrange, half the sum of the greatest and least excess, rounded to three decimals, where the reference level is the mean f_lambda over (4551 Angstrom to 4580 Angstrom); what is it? -0.087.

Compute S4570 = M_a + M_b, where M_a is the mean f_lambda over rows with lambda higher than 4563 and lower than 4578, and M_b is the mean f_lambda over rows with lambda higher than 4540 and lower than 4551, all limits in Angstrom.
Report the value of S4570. 22.5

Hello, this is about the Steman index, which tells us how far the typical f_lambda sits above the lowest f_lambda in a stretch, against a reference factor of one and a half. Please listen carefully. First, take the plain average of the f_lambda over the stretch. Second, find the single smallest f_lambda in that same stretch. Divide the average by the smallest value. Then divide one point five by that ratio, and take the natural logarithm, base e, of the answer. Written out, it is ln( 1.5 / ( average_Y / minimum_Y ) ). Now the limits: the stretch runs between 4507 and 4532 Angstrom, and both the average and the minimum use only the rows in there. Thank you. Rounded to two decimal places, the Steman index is 0.25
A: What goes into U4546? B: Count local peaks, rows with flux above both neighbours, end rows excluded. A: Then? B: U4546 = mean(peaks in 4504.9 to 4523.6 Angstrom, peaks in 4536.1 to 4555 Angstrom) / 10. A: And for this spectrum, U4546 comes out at 0.10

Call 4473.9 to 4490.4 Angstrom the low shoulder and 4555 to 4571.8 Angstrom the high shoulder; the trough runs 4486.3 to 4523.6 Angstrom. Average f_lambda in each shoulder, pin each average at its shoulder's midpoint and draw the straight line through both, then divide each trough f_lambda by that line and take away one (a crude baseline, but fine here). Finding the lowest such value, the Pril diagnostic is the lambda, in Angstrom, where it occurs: 4495.56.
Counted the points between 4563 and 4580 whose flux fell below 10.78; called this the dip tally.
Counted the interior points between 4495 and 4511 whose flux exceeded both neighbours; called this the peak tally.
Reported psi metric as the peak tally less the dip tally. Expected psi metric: 1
